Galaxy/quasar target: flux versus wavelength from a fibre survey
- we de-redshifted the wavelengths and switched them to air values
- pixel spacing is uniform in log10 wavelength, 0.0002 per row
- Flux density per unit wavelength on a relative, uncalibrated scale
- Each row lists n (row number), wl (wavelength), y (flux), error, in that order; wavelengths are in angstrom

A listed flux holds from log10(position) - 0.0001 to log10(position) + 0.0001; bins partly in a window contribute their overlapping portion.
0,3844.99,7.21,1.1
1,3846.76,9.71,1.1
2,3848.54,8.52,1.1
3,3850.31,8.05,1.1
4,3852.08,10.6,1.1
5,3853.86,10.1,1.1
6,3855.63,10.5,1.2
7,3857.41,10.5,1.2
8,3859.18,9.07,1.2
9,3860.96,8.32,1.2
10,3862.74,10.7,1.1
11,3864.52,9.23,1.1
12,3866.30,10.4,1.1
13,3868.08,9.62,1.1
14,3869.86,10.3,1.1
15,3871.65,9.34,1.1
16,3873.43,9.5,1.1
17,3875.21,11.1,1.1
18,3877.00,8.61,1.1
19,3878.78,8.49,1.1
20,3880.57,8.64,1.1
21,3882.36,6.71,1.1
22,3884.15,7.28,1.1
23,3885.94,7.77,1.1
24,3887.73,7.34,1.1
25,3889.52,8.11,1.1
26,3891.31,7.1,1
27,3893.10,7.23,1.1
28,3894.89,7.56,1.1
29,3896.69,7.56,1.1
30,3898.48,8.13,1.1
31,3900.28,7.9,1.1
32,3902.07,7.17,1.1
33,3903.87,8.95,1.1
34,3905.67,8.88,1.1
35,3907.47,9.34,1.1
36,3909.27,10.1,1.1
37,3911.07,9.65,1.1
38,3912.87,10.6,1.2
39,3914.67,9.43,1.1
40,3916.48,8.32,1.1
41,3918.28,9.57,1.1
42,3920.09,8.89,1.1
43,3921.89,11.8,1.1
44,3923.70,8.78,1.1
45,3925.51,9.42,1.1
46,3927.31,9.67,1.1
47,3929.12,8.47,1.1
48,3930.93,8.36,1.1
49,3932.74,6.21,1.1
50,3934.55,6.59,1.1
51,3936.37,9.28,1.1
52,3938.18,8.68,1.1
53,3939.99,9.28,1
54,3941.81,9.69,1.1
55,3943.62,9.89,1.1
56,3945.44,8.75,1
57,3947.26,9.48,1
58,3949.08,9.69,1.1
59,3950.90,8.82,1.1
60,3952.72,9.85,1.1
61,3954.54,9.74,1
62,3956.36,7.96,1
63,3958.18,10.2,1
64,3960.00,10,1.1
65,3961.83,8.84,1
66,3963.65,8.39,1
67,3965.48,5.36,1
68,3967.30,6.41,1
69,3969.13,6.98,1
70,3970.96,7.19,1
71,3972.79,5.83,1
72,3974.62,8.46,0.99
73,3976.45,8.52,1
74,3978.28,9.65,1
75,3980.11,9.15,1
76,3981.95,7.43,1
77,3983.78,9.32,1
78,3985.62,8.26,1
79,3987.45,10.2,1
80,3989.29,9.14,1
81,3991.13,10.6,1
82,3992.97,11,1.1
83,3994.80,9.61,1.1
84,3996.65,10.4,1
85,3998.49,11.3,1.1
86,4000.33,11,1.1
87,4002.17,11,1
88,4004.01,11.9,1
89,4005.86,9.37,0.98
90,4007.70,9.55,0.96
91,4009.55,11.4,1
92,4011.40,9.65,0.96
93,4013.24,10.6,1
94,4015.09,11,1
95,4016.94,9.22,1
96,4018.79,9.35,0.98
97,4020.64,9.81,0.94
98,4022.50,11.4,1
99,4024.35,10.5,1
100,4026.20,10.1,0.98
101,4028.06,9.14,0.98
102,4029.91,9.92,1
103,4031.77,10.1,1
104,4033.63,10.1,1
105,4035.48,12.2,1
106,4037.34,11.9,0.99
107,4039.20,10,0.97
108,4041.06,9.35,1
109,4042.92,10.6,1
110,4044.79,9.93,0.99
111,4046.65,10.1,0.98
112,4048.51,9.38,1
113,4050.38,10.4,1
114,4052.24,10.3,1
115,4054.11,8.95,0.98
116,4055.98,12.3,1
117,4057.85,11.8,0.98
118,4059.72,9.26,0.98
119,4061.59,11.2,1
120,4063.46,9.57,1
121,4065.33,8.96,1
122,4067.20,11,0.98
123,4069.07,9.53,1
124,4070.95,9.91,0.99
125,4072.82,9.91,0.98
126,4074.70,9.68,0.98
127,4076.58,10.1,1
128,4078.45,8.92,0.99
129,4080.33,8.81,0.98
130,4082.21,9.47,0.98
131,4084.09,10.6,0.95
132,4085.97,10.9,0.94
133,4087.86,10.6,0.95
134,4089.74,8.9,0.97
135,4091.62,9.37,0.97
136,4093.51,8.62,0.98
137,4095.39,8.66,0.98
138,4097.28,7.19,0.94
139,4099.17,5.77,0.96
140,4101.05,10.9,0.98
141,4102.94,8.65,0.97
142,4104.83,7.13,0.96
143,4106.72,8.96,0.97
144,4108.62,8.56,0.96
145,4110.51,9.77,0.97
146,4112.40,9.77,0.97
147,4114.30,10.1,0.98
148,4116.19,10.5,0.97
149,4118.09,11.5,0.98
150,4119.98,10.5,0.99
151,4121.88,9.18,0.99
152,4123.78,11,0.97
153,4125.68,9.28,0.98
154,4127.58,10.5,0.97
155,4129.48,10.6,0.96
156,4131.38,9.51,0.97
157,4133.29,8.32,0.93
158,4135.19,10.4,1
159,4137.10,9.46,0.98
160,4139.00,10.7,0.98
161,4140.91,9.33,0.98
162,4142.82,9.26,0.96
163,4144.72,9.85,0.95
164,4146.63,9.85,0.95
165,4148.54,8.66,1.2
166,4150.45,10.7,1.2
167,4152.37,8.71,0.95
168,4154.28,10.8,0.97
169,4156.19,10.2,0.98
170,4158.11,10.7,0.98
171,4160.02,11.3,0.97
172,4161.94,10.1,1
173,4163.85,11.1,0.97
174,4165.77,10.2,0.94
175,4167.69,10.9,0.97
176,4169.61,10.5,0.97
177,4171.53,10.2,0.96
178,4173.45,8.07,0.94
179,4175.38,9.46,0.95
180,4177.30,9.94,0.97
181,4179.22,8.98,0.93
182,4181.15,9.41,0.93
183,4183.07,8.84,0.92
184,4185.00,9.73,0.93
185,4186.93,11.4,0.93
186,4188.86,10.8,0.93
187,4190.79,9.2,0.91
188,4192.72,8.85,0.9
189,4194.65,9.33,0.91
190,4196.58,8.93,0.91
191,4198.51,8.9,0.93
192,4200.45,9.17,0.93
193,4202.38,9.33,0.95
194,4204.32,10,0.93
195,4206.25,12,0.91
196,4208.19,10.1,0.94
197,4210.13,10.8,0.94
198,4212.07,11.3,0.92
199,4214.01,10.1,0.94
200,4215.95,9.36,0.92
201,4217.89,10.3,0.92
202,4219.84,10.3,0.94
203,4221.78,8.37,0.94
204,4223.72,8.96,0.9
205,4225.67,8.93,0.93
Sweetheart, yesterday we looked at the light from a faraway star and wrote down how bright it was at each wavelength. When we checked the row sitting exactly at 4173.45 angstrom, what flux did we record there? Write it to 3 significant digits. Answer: 8.07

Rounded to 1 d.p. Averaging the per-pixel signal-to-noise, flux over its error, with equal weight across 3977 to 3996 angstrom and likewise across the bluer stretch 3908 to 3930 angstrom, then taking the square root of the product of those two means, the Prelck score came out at 8.9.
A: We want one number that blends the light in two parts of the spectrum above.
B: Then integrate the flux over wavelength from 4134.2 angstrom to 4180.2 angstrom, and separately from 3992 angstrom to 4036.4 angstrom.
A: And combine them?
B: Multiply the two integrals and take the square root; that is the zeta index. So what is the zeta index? 460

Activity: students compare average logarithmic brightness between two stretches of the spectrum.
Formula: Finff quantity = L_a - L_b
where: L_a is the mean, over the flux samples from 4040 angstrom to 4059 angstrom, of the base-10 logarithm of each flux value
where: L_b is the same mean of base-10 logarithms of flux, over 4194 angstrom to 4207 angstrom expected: 0.028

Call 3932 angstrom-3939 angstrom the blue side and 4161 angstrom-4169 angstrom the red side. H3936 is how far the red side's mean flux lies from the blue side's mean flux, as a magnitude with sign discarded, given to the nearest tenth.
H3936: 2.9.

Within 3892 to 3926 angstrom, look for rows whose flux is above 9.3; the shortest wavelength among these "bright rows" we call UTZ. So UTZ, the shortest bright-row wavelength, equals 3907.47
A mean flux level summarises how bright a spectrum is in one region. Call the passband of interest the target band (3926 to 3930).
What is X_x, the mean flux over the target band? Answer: 9.1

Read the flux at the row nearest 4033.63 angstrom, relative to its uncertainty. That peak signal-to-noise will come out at 10.10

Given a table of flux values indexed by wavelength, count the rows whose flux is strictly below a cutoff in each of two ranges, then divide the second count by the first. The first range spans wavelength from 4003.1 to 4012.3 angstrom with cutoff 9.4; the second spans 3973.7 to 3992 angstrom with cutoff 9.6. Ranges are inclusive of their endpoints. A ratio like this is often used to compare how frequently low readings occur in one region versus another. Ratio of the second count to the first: 7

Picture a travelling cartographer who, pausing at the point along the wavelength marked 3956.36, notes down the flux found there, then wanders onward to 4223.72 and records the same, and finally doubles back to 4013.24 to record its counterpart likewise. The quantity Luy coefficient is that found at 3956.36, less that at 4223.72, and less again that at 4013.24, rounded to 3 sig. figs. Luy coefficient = -11.6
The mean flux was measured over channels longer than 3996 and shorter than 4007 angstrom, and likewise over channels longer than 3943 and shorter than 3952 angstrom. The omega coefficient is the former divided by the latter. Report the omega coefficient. 1.16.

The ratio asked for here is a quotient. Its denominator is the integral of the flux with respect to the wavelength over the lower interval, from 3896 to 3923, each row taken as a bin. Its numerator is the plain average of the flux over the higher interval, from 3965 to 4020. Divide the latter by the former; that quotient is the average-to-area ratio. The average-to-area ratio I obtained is 0.038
